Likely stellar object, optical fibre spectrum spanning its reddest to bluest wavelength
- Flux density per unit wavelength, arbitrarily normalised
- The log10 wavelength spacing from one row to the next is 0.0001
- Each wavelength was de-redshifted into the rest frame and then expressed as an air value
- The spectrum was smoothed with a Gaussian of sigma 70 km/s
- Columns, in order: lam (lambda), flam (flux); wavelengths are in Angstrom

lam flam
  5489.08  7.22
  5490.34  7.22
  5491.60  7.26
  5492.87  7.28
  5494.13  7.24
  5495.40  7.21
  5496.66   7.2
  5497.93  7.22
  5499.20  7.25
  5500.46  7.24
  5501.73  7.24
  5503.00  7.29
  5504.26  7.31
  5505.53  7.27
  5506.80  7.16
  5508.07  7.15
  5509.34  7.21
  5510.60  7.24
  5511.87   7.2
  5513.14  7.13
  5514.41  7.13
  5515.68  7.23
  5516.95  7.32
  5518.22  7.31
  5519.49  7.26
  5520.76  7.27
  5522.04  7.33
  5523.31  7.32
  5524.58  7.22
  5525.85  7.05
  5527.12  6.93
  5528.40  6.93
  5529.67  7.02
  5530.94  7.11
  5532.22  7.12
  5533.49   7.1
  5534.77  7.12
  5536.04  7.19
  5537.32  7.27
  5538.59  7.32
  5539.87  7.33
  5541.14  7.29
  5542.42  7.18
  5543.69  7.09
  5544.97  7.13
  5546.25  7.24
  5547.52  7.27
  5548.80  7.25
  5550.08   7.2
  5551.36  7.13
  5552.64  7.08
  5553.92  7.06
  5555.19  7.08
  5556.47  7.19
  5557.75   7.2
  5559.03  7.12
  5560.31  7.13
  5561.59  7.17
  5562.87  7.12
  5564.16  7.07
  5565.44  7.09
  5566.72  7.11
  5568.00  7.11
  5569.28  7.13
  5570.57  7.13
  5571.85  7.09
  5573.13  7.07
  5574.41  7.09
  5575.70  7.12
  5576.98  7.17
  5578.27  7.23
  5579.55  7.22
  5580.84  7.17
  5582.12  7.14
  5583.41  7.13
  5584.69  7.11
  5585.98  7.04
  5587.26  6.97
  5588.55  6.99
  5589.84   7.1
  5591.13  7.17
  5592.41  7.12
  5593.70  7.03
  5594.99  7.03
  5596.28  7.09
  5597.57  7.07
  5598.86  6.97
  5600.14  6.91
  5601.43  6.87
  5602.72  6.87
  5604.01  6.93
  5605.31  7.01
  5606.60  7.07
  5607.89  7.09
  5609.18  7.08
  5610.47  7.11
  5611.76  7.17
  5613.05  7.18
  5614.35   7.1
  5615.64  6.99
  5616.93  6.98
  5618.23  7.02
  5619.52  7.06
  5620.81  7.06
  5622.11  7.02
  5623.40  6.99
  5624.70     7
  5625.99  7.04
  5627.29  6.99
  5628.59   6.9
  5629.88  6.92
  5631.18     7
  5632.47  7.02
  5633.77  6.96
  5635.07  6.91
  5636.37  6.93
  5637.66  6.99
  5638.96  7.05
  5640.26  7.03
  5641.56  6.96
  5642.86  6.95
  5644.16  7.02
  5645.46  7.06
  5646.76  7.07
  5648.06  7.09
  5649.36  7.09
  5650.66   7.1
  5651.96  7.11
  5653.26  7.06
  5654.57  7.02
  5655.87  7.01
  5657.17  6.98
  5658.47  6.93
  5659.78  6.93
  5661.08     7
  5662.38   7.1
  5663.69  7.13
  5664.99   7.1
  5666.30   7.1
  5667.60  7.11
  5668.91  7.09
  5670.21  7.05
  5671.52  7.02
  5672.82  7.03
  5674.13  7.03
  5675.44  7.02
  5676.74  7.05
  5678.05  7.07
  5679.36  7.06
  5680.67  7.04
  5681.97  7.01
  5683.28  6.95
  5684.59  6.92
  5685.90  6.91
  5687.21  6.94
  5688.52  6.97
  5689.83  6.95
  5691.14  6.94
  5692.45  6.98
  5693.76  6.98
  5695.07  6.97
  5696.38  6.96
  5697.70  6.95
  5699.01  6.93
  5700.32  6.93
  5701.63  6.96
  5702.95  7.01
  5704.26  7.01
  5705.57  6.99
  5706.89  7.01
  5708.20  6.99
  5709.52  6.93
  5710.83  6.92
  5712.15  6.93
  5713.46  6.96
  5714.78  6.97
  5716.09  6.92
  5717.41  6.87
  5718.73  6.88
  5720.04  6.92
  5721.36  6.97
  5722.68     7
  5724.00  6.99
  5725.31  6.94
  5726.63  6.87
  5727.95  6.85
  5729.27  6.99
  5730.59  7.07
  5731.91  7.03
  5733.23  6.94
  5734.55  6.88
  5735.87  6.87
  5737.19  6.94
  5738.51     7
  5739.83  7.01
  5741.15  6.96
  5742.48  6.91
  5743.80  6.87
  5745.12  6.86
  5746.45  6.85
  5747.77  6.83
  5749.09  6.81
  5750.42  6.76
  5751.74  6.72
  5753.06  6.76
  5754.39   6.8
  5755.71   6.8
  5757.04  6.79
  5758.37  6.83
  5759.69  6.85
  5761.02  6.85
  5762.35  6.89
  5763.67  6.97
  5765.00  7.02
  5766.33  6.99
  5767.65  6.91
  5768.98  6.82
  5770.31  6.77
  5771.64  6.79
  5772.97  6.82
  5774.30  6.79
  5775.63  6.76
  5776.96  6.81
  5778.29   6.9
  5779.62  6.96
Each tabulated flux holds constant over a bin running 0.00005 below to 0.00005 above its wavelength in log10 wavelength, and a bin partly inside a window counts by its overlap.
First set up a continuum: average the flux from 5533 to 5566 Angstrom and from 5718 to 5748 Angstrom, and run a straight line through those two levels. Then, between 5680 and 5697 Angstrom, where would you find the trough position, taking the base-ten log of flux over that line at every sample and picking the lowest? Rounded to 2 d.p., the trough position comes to 5685.90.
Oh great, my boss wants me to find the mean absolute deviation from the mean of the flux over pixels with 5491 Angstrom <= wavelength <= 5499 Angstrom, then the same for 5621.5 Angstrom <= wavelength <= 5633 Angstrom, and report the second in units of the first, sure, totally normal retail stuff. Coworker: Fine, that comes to 1.4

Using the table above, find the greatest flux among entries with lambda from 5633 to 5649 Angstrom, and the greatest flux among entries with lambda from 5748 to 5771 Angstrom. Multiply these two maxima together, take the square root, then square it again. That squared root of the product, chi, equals 49.8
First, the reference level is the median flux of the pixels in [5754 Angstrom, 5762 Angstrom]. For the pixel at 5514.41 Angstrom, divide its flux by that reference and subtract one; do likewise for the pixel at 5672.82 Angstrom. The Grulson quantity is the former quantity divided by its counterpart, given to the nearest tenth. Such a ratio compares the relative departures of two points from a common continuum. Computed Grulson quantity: 1.5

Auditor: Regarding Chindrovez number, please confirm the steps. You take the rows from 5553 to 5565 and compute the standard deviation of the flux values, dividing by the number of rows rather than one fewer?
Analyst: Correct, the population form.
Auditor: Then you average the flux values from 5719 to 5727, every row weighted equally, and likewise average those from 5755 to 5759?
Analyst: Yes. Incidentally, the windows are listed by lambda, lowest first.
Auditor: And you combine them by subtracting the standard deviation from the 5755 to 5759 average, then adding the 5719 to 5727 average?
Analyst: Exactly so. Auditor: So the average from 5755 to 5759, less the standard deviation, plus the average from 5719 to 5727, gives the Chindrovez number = 13.7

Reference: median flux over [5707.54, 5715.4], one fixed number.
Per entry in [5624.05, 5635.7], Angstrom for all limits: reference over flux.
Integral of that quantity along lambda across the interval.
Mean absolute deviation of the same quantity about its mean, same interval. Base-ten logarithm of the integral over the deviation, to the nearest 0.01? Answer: 3.27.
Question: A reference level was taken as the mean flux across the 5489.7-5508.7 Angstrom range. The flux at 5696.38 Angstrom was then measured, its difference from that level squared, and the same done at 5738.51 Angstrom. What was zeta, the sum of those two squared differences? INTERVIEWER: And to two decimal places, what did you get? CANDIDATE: 0.13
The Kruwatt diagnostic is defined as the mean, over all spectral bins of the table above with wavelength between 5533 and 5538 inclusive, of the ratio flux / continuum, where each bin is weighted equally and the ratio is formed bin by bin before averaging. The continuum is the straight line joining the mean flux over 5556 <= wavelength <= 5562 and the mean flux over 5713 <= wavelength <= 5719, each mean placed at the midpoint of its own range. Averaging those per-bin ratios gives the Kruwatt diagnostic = 1.00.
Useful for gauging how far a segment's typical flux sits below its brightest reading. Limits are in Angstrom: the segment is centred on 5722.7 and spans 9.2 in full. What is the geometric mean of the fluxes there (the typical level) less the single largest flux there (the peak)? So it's -0.062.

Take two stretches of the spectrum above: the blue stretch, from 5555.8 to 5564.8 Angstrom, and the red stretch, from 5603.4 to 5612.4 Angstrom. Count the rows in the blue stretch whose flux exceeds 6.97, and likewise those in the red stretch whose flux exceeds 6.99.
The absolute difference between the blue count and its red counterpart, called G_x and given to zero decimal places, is 1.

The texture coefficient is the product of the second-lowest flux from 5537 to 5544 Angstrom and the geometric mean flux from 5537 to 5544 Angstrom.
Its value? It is 52.0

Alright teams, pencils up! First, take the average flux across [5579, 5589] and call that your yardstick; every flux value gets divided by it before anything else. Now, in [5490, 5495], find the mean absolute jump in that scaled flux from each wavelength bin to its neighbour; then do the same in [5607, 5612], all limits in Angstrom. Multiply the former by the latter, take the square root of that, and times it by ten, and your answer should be 0.047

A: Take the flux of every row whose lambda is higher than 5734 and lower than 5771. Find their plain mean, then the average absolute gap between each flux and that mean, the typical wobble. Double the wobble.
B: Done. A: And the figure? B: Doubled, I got 0.133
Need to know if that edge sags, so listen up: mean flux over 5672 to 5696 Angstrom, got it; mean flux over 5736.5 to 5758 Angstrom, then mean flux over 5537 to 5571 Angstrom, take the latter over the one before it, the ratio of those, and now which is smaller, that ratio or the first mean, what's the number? 1.05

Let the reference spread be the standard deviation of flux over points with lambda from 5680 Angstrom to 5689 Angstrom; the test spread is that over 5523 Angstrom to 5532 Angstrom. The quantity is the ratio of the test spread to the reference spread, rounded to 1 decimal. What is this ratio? 3.1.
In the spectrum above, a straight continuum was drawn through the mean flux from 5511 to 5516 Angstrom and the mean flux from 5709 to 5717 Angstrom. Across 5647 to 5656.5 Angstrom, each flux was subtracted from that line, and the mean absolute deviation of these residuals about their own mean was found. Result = 0.030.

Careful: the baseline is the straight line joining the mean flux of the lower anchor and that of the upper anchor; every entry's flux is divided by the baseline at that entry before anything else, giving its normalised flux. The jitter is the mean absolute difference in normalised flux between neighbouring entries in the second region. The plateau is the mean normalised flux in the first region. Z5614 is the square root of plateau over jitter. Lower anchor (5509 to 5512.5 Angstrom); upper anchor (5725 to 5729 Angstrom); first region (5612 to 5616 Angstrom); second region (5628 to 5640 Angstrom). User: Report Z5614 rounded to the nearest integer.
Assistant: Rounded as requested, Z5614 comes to 12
